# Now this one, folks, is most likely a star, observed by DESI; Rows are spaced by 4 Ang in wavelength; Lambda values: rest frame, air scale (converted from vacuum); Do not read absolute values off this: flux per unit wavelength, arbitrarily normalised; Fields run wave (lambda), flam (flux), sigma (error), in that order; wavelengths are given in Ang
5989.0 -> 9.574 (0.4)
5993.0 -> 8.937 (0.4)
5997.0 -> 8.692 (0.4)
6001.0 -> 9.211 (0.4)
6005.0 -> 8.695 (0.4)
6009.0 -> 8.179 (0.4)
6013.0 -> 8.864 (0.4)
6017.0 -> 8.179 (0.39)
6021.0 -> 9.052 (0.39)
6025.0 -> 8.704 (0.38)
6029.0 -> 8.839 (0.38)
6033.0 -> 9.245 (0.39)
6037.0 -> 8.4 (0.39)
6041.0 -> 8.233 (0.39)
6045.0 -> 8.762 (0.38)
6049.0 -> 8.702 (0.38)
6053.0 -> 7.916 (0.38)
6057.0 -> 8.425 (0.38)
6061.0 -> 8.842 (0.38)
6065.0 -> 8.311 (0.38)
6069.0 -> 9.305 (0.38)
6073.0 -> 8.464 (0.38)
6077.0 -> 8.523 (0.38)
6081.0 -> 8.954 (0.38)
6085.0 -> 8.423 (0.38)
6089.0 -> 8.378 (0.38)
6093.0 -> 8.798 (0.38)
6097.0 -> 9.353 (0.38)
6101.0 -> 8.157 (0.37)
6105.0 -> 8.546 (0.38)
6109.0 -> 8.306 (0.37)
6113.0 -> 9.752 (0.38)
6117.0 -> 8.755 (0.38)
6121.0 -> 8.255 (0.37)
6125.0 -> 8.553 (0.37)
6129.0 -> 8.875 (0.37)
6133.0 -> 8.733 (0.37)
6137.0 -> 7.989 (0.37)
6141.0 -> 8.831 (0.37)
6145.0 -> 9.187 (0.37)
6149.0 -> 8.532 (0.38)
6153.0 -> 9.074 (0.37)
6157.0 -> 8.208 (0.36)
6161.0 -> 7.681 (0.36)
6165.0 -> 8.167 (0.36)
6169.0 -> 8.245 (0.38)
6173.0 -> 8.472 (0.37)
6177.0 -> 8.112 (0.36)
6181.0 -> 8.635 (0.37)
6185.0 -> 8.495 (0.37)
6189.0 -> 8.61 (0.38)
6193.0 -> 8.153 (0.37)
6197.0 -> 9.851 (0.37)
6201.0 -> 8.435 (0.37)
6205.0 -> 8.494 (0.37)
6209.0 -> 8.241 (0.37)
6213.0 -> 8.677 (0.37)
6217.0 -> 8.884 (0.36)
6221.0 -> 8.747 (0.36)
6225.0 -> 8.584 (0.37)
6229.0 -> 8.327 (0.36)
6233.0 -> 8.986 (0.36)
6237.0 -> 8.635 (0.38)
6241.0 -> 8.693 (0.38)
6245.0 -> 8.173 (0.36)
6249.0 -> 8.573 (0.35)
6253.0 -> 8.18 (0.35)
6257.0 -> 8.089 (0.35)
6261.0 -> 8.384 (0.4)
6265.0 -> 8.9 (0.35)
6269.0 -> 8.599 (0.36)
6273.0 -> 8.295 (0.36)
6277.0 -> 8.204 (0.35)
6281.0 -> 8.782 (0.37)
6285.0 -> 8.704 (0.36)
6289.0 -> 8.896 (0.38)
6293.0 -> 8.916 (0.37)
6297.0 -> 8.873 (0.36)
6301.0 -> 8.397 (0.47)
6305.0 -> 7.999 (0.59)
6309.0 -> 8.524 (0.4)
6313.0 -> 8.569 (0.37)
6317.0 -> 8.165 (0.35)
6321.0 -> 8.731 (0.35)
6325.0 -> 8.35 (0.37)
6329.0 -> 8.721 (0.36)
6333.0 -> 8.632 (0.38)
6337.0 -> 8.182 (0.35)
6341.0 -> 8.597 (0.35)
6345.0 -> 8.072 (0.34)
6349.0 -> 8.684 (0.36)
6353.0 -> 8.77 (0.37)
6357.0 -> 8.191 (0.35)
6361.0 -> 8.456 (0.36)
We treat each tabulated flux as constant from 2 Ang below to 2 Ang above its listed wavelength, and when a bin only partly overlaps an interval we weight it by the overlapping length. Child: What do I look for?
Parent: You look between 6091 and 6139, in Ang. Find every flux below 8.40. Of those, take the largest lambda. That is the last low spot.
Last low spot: 6137.0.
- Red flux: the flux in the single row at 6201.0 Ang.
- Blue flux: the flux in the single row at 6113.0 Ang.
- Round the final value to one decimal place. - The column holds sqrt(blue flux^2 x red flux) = 28.3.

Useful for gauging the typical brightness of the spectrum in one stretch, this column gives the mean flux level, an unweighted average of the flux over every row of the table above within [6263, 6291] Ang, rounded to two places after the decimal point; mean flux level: 8.63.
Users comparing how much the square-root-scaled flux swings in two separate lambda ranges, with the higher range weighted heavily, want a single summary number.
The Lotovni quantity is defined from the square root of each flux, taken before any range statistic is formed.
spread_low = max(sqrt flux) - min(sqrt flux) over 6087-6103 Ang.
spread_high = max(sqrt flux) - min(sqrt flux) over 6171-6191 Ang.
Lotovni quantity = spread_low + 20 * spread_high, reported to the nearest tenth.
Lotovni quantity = 2.0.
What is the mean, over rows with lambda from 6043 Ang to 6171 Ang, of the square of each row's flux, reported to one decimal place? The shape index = 74.0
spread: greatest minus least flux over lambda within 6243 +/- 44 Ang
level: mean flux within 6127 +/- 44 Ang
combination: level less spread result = 7.68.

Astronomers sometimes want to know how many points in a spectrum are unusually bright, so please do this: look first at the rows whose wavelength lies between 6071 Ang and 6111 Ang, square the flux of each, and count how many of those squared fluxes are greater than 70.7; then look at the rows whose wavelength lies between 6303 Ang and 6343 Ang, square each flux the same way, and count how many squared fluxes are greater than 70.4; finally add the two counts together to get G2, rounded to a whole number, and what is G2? 13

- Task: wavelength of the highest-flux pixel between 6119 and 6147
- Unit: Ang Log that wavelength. 6145.0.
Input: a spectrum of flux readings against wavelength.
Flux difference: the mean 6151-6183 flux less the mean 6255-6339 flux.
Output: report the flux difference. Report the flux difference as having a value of -0.20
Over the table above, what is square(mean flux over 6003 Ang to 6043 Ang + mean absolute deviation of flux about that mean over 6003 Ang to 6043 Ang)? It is 80.1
